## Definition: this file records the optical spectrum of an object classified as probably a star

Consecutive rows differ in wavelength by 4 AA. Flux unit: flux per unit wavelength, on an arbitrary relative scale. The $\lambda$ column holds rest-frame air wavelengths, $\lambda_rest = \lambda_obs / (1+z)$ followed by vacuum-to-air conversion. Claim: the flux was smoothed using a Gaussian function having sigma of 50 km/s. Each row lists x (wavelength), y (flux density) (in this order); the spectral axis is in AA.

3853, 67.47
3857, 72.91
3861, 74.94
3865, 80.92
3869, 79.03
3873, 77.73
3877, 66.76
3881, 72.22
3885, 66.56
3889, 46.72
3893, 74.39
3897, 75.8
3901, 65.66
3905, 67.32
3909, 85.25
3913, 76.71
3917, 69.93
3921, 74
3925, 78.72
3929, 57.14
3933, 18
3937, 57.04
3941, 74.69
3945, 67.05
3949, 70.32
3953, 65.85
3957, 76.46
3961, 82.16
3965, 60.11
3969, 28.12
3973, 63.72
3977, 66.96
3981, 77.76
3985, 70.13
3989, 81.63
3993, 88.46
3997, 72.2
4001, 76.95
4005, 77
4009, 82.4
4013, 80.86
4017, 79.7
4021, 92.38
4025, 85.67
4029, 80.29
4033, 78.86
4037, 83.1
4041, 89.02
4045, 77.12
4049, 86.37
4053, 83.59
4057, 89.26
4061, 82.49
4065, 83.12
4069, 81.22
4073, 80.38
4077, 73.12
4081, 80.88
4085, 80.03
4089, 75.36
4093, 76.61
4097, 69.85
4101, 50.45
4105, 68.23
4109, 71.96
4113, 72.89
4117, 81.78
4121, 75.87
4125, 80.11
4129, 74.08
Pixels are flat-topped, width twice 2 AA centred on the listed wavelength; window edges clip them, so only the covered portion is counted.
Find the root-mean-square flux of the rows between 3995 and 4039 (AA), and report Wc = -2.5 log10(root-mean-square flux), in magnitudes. -4.77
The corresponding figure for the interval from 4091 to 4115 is -4.59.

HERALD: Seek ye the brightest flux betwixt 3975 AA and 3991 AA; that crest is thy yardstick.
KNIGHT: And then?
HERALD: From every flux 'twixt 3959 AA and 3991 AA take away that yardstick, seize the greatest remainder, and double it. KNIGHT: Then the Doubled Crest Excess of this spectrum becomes 1.1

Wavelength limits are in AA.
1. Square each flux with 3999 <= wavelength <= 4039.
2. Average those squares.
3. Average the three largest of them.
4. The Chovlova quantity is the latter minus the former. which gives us 896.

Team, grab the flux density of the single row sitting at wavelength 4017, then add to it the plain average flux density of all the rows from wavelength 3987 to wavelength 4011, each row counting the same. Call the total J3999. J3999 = 159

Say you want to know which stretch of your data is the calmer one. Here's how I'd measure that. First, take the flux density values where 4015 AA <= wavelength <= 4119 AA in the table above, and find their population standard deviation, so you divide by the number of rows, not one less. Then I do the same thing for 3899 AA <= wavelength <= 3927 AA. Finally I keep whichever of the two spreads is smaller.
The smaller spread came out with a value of 6.4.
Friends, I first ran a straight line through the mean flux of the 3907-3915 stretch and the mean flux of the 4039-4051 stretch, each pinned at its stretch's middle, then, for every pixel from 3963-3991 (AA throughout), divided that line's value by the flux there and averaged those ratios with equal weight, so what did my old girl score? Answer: 1.4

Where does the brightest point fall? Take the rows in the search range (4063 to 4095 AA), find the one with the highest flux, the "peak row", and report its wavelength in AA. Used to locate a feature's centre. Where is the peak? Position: 4065 AA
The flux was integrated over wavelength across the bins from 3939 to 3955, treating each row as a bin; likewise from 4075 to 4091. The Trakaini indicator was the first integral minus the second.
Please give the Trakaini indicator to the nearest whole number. -126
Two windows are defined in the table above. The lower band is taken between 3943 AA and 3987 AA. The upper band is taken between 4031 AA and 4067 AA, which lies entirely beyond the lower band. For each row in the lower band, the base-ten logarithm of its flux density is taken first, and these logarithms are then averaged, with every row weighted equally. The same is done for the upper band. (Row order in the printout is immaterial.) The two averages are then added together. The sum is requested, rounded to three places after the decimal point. 3.730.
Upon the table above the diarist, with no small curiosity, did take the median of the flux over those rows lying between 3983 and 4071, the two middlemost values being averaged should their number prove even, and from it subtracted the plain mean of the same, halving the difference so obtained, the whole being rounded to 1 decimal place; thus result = 0.1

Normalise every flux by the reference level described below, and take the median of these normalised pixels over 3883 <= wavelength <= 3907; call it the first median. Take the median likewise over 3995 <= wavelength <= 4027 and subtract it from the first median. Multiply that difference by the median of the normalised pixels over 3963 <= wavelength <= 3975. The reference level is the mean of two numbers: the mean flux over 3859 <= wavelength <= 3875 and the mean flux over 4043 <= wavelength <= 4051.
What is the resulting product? -0.125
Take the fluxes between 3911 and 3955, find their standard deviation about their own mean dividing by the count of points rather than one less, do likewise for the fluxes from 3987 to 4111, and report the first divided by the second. 2.1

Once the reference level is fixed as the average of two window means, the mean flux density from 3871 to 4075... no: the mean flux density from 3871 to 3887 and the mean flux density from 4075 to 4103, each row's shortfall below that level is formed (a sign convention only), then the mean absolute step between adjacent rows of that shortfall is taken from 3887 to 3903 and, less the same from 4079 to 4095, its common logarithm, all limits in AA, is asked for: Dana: 1.03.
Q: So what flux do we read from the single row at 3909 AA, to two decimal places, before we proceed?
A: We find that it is 85.25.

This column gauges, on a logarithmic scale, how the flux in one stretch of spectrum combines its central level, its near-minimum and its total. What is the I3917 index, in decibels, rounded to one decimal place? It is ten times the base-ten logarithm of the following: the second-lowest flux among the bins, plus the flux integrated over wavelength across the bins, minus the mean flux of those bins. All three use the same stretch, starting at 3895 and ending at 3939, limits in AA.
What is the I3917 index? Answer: 34.6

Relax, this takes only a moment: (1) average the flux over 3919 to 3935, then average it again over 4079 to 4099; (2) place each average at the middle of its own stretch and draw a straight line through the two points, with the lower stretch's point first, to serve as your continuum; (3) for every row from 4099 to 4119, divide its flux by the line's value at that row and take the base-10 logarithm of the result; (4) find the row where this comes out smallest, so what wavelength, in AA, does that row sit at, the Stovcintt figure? 4101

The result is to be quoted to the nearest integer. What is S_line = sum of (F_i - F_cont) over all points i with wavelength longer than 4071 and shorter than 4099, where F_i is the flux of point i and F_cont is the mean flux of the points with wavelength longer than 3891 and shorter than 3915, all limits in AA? 17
